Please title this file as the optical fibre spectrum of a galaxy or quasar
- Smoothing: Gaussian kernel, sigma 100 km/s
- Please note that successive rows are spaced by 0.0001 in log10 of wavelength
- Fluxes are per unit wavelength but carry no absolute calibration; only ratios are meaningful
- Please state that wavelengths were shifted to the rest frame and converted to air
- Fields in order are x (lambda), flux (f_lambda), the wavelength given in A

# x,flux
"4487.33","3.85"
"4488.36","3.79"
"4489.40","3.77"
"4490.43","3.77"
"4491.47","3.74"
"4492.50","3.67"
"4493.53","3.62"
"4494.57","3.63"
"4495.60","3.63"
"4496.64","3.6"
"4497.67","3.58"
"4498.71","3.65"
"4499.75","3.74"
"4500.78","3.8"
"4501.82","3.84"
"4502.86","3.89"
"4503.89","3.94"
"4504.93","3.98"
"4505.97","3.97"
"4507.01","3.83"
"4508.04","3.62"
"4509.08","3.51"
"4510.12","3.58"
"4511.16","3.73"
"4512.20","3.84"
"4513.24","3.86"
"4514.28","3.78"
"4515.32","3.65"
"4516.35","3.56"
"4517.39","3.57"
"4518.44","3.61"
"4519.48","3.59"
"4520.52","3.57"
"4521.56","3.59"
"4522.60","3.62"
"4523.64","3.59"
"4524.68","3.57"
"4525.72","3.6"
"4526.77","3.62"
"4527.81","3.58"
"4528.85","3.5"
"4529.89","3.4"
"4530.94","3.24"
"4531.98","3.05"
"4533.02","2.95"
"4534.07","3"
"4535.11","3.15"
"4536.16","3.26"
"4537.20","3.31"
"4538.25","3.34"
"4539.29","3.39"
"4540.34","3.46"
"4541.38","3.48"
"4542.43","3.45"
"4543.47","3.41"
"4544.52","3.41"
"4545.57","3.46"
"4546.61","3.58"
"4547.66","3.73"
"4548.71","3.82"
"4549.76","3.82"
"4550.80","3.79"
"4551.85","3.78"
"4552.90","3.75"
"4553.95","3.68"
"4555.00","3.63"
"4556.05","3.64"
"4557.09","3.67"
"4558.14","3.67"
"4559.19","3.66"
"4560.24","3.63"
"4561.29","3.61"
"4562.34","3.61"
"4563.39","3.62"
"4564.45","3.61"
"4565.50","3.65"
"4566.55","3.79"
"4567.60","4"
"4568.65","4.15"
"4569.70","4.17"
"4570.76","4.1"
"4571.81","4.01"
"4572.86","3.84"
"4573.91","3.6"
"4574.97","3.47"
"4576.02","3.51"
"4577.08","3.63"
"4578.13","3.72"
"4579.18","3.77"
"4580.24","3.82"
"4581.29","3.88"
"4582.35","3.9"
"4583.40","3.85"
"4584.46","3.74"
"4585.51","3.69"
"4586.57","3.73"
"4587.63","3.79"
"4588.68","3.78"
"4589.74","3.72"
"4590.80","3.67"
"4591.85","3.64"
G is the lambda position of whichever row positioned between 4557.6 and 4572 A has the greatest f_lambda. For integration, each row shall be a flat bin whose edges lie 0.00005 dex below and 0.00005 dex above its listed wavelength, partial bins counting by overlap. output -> 4569.70 A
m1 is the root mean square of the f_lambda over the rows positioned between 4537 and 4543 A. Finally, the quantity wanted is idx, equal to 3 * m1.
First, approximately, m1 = 3.41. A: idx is 10.2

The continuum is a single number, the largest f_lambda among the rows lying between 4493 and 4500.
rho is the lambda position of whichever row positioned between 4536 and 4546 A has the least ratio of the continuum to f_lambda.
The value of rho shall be 4541.38 A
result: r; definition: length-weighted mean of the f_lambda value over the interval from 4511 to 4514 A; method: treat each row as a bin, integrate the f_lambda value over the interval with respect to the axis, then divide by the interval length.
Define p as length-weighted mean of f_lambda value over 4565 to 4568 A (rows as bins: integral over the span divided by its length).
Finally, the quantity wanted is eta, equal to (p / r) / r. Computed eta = 0.262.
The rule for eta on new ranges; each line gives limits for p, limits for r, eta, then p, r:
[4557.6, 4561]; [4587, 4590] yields 0.257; 3.65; 3.8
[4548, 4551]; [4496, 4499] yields 0.293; 3.81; 3.6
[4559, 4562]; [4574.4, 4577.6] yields 0.292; 3.63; 3.5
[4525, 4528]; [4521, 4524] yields 0.277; 3.60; 3.6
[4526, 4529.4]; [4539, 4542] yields 0.301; 3.57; 3.4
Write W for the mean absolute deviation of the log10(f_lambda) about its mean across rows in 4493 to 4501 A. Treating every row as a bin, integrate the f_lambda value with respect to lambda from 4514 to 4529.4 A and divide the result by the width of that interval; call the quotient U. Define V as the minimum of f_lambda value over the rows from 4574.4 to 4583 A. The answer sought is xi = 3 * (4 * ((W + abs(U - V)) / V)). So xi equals 0.47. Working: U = 3.60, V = 3.47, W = 0.007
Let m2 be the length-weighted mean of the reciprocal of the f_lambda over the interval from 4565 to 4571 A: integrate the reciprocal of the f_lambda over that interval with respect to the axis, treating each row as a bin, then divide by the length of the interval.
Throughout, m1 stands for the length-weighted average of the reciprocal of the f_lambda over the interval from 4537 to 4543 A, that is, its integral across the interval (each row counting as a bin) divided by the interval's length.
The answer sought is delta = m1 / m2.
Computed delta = 1.16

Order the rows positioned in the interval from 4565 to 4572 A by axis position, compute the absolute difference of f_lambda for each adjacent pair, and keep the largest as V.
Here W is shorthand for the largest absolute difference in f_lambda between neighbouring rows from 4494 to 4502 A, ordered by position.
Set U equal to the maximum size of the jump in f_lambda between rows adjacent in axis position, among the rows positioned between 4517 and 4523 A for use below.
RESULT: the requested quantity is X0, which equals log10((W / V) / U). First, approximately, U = 0.04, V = 0.21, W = 0.09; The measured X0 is 1.03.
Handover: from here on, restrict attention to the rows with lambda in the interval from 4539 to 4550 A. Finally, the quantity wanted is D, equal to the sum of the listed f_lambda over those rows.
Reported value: 39.0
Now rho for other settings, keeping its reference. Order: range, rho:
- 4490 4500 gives 4490.43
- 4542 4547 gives 4546.61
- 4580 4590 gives 4582.35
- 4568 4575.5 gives 4569.70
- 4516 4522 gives 4518.44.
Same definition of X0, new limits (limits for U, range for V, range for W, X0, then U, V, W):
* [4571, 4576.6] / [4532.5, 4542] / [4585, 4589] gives 0.22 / 0.24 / 0.15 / 0.06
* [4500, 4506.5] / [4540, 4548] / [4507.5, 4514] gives 1.30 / 0.05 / 0.15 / 0.15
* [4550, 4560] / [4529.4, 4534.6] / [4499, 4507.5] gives 1.02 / 0.07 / 0.19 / 0.14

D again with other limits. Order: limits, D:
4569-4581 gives 41.6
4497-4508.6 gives 41.8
